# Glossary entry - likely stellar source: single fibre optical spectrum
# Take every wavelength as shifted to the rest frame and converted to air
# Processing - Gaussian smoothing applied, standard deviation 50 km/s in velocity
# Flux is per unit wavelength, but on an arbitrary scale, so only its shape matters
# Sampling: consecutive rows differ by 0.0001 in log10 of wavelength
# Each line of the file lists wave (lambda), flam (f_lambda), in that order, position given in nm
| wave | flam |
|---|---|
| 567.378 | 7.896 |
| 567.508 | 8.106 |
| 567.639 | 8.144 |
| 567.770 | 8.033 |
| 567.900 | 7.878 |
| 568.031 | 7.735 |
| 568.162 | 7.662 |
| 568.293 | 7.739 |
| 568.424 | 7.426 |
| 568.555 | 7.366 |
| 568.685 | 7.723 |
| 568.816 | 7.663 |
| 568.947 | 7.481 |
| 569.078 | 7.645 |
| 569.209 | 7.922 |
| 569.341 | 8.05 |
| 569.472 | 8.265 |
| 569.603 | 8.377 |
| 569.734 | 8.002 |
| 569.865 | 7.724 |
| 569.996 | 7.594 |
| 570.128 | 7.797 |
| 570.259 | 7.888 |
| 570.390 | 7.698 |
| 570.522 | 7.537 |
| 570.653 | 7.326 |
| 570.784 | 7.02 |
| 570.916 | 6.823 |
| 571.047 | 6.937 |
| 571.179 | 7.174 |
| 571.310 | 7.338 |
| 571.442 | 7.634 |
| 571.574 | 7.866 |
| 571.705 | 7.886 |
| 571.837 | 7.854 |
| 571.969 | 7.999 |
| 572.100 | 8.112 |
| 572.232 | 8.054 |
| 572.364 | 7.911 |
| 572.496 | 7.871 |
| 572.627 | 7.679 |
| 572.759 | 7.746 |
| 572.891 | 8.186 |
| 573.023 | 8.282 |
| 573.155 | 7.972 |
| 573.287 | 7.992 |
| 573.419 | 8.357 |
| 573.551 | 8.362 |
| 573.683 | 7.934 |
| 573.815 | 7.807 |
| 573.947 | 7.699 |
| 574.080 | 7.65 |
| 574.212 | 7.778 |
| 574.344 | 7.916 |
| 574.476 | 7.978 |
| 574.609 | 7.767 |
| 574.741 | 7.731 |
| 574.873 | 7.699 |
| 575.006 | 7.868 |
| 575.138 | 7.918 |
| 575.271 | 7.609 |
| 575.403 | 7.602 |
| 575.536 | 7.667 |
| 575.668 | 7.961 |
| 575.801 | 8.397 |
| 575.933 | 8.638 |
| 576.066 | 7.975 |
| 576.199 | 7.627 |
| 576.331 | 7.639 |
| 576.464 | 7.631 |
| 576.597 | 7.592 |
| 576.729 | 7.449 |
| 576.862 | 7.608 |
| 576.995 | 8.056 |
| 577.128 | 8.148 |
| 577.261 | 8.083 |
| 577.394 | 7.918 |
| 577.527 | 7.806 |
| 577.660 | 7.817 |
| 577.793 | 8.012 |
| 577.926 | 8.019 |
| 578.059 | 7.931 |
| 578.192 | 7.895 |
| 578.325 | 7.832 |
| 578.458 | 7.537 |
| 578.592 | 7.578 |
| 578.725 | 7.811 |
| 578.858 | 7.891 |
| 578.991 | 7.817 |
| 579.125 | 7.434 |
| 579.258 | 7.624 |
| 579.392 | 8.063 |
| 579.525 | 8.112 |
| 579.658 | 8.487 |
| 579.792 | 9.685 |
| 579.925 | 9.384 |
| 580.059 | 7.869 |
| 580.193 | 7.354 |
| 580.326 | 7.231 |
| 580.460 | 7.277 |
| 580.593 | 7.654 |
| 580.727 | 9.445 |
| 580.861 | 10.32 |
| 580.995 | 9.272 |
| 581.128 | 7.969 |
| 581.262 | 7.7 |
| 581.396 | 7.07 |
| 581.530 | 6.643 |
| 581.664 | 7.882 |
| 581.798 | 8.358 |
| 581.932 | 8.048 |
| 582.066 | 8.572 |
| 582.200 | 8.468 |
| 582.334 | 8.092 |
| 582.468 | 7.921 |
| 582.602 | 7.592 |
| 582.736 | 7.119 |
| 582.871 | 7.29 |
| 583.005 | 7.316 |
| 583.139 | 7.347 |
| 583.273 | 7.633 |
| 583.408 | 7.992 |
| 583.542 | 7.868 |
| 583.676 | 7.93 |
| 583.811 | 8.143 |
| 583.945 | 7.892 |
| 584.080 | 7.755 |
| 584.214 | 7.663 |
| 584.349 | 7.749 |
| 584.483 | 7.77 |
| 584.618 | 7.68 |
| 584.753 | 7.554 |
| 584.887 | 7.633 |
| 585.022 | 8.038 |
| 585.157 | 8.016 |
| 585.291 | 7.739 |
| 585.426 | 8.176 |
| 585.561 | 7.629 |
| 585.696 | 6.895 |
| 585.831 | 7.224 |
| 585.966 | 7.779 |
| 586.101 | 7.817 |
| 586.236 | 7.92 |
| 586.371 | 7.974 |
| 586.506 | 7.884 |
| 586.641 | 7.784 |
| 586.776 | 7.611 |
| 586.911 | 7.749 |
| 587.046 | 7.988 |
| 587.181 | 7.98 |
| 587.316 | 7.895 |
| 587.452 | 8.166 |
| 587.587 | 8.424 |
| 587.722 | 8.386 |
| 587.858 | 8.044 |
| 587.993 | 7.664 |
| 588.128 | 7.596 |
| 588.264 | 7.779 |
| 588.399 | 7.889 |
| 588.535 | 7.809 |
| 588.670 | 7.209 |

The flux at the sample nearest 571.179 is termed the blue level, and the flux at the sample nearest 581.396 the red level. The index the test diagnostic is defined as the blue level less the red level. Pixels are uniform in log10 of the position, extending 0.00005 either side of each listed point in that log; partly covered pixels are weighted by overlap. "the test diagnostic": 0.10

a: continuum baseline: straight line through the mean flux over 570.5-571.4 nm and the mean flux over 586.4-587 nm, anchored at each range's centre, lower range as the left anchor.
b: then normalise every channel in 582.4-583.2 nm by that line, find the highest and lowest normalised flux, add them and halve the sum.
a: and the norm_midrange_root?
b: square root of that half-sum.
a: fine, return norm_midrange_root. 0.99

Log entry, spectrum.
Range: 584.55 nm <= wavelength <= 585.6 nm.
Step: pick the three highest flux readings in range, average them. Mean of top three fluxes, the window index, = 8.1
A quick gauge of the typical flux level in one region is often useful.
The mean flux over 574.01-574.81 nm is 7.80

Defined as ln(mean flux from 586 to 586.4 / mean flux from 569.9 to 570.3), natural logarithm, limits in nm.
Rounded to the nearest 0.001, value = 0.018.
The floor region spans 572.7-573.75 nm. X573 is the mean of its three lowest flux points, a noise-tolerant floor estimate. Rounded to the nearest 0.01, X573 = 7.88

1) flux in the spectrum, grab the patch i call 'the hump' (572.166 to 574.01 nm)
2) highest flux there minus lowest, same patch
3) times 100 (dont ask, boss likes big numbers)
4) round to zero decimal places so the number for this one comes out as 68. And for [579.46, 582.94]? 368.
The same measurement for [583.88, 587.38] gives 128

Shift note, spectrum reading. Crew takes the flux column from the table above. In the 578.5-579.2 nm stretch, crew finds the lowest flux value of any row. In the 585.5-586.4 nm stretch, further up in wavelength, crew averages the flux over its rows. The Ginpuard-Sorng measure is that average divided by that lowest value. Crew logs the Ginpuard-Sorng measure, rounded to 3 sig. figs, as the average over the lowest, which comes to 1.02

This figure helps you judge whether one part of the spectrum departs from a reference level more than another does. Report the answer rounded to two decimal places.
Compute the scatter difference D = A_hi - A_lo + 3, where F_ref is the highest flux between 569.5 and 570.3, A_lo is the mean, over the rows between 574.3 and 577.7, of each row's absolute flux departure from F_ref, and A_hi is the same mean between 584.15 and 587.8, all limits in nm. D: 3.01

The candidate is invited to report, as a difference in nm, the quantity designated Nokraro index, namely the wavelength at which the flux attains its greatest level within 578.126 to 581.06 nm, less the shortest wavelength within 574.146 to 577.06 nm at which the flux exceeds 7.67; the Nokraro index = 6.65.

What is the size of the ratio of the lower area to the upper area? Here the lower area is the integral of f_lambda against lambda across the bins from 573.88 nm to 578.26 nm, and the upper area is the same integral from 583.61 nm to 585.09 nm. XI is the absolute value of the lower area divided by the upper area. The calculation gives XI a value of 3.0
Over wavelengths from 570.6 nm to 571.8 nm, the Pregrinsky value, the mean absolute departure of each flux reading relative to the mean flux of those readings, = 0.31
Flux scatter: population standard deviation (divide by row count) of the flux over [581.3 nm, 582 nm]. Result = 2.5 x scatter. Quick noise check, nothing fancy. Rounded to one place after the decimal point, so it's 1.6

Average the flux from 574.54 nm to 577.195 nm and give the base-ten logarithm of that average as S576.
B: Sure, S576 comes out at 0.894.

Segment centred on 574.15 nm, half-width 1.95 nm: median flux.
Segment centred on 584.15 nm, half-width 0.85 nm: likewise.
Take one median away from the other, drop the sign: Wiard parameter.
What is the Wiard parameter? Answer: 0.15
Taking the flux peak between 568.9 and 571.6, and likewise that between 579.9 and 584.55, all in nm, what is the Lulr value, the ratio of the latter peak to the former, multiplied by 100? 123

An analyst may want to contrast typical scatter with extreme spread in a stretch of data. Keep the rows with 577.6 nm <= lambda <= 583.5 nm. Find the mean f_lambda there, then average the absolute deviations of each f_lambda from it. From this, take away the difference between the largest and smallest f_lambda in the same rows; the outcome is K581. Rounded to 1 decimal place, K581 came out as -3.2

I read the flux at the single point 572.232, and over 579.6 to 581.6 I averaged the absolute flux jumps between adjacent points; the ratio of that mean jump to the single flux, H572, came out 0.092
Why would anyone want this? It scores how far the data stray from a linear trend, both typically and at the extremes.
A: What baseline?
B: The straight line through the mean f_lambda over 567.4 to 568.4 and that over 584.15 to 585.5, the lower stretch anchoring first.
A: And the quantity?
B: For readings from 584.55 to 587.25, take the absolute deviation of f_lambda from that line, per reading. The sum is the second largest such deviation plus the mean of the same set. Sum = 0.78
